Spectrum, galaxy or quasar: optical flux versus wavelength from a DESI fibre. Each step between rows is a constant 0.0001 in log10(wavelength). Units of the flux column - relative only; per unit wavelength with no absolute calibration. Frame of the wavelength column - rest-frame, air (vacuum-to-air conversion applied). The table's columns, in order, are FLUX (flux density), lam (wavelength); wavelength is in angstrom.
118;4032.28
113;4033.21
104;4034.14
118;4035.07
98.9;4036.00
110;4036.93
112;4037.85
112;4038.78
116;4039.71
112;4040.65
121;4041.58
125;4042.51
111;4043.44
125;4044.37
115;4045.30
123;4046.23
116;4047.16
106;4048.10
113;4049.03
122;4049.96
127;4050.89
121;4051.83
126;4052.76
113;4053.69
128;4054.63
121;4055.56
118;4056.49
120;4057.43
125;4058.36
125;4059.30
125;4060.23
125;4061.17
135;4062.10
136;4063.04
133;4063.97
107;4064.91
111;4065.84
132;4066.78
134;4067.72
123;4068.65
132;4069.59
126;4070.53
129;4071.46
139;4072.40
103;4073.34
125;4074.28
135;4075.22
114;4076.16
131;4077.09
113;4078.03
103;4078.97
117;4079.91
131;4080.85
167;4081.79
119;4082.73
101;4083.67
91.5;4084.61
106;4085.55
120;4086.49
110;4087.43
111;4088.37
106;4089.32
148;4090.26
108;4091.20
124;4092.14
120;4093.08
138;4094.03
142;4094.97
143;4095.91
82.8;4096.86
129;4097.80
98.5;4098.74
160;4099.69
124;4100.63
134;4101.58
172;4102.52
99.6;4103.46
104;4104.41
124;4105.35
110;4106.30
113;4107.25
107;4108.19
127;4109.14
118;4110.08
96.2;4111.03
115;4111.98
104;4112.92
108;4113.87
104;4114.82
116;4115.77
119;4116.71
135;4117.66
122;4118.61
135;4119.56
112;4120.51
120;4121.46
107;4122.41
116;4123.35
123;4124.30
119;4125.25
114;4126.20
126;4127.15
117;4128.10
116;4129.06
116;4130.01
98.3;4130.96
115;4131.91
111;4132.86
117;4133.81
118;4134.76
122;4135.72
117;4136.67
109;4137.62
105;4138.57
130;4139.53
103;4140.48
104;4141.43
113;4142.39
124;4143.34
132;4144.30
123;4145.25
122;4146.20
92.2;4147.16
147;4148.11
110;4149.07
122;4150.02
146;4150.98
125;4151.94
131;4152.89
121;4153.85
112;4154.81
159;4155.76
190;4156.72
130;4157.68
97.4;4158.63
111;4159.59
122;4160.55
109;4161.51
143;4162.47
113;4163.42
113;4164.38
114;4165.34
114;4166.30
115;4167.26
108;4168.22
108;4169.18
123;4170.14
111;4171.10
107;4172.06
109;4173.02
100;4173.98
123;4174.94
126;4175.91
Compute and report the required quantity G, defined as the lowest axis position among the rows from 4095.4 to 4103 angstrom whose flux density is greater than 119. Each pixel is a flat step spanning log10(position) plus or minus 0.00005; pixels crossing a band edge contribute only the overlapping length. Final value 4095.91 angstrom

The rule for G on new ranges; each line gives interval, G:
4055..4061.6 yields 4055.56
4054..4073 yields 4054.63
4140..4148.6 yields 4143.34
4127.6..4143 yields 4135.72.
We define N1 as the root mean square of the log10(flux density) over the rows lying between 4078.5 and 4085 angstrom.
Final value 2.07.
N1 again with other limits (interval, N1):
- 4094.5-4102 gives 2.10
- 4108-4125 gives 2.06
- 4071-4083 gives 2.09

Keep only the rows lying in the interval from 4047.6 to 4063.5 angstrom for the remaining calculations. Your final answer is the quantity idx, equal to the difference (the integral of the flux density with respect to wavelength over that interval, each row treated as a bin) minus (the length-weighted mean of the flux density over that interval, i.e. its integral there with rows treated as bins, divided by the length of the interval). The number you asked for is 1827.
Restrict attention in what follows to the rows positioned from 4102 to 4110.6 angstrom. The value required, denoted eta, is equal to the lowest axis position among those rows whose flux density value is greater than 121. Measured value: 4102.52 angstrom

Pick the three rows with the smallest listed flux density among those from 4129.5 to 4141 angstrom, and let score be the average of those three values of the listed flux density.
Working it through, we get 102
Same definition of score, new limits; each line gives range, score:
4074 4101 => 91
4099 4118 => 100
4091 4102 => 96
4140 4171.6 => 98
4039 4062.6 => 110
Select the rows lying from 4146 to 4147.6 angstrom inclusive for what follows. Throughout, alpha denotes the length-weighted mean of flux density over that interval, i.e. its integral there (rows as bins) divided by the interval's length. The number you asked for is 105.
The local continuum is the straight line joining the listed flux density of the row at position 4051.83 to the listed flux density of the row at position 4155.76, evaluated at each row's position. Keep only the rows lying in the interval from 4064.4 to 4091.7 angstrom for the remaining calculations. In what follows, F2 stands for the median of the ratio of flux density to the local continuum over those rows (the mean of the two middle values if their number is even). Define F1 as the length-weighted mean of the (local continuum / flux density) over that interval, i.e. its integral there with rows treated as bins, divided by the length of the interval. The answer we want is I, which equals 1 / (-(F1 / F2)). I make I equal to -0.81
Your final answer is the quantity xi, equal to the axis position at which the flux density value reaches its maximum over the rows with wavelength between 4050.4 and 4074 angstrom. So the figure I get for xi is 4072.40 angstrom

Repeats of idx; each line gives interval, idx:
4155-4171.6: 1906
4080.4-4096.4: 1839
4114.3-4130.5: 1802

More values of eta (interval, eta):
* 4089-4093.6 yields 4090.26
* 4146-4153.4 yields 4146.20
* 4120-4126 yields 4124.30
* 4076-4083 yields 4077.09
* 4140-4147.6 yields 4143.34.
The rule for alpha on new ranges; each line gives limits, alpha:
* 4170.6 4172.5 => 109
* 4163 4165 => 113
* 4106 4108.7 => 110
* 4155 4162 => 130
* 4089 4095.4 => 127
